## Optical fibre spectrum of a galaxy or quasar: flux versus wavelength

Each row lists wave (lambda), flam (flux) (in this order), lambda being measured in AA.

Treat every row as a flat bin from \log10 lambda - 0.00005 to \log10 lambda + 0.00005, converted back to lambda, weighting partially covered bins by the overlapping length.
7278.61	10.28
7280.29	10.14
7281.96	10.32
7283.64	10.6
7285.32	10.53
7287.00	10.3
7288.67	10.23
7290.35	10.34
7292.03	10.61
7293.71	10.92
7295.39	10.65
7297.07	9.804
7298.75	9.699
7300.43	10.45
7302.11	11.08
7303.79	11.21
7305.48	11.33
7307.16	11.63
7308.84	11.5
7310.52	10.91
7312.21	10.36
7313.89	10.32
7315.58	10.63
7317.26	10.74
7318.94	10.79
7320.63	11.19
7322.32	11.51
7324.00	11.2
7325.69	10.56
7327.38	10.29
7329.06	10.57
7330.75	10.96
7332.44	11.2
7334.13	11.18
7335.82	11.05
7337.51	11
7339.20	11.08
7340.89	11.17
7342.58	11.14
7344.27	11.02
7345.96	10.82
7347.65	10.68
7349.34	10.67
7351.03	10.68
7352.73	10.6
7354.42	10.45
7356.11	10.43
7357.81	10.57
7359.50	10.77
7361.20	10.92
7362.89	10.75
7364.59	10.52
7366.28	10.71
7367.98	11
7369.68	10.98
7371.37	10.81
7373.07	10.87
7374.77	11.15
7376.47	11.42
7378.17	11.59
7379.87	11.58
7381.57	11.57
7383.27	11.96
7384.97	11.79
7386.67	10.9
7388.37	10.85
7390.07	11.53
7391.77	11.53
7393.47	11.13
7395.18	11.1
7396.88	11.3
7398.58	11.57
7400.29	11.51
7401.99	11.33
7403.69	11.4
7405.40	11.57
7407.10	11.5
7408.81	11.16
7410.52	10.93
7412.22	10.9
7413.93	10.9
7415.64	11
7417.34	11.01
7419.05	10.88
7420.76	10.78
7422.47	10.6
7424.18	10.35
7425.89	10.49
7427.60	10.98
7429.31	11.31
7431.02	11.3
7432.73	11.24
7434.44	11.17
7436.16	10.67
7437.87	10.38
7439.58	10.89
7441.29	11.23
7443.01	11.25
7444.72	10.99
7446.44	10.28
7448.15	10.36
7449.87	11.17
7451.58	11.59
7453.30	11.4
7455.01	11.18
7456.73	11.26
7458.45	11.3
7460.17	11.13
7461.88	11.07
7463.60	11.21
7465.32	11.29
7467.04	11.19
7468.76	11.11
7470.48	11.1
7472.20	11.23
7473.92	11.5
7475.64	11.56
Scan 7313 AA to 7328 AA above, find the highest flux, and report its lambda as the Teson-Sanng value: 7322.32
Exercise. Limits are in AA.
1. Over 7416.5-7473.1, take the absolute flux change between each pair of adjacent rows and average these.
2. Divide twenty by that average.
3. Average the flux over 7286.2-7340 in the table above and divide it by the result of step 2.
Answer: 0.12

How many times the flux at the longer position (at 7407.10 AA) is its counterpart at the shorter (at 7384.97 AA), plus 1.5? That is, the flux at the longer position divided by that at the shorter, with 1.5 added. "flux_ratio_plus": 2.48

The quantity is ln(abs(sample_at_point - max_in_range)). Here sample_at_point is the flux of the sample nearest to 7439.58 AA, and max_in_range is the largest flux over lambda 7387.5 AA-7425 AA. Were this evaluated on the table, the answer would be -0.4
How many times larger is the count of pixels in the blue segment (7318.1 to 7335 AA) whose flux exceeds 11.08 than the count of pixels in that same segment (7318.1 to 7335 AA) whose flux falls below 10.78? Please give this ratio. 1.7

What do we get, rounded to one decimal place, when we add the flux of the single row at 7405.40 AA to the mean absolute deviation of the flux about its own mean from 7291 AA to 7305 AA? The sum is 12.0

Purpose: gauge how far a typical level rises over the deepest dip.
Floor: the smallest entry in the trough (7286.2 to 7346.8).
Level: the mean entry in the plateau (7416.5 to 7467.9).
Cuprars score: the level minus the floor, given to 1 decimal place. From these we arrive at 1.3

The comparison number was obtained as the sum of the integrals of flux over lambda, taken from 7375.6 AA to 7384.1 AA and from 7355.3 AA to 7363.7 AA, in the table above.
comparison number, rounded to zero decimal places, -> 189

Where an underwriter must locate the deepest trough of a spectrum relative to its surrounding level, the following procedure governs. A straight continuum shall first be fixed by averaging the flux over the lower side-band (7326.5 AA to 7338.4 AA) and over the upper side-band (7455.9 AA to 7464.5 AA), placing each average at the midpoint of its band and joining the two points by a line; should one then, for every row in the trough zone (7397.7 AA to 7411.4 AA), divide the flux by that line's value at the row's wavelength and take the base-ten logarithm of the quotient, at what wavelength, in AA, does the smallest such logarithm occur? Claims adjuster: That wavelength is 7410.52 AA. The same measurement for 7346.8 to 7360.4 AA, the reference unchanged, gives 7356.11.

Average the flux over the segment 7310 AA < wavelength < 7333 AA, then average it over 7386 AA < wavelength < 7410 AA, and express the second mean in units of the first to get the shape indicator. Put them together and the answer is 1.05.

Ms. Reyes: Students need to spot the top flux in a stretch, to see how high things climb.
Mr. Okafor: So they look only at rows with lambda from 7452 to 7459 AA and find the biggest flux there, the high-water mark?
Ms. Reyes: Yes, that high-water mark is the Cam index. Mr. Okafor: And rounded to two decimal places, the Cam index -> 11.40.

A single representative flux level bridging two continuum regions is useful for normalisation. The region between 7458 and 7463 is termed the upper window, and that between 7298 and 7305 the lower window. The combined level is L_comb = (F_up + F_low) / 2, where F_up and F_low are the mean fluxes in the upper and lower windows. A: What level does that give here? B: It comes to 10.9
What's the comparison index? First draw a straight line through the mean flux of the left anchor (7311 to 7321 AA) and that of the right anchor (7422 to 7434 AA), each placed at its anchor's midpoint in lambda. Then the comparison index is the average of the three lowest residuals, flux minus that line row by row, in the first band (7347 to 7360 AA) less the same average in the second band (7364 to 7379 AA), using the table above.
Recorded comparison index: -0.17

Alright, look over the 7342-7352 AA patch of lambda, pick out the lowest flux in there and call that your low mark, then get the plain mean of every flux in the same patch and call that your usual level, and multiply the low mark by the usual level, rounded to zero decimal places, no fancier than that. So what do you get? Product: 116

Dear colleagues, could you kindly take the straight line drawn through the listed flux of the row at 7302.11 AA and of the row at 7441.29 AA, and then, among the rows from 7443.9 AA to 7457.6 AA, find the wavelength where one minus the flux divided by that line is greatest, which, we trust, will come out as 7446.44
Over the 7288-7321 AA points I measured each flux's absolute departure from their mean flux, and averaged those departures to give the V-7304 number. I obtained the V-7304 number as 0.41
